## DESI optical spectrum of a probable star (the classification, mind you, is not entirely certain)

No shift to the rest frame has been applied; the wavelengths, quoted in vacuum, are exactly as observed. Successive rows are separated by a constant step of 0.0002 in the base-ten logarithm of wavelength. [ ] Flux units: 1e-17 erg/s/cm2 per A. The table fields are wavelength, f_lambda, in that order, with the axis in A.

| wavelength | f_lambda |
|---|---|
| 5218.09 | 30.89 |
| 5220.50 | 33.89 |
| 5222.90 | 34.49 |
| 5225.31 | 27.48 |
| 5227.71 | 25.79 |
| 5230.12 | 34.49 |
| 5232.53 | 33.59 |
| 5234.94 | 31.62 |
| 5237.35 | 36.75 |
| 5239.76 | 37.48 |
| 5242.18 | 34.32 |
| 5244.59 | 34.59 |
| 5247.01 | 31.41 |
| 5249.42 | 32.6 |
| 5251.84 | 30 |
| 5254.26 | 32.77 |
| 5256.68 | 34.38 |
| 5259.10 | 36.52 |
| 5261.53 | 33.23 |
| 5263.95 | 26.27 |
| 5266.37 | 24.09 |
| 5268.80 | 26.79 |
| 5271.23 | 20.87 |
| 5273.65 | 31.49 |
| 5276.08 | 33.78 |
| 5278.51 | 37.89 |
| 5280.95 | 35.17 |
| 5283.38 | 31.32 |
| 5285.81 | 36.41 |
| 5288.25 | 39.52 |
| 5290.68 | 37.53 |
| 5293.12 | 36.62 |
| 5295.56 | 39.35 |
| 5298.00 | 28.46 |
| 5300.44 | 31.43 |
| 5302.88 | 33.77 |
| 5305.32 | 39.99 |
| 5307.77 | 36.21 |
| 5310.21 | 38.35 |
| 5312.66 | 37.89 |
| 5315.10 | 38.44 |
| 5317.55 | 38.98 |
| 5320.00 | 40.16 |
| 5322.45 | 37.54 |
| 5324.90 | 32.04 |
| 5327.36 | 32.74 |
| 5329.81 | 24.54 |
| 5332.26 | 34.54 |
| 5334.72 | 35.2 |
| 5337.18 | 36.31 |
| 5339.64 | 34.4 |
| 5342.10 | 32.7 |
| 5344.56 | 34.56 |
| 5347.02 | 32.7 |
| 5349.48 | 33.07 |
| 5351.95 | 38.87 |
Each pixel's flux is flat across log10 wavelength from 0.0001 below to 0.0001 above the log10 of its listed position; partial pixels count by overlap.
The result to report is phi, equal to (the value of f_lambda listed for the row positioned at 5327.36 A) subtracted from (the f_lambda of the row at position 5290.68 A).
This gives 4.8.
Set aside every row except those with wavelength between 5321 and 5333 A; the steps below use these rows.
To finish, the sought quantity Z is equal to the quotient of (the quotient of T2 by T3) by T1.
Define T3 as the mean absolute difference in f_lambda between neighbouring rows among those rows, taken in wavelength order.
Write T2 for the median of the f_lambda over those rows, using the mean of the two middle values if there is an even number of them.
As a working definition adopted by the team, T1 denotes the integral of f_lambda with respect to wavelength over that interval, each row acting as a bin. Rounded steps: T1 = 388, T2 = 33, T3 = 6.1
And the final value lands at 0.014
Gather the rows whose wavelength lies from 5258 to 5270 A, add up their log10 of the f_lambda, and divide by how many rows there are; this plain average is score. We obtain 1.46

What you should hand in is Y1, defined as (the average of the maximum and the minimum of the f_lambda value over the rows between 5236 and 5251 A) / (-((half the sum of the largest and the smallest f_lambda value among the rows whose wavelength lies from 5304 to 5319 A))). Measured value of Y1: -0.90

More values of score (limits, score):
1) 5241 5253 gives 1.51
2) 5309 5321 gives 1.59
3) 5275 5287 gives 1.54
